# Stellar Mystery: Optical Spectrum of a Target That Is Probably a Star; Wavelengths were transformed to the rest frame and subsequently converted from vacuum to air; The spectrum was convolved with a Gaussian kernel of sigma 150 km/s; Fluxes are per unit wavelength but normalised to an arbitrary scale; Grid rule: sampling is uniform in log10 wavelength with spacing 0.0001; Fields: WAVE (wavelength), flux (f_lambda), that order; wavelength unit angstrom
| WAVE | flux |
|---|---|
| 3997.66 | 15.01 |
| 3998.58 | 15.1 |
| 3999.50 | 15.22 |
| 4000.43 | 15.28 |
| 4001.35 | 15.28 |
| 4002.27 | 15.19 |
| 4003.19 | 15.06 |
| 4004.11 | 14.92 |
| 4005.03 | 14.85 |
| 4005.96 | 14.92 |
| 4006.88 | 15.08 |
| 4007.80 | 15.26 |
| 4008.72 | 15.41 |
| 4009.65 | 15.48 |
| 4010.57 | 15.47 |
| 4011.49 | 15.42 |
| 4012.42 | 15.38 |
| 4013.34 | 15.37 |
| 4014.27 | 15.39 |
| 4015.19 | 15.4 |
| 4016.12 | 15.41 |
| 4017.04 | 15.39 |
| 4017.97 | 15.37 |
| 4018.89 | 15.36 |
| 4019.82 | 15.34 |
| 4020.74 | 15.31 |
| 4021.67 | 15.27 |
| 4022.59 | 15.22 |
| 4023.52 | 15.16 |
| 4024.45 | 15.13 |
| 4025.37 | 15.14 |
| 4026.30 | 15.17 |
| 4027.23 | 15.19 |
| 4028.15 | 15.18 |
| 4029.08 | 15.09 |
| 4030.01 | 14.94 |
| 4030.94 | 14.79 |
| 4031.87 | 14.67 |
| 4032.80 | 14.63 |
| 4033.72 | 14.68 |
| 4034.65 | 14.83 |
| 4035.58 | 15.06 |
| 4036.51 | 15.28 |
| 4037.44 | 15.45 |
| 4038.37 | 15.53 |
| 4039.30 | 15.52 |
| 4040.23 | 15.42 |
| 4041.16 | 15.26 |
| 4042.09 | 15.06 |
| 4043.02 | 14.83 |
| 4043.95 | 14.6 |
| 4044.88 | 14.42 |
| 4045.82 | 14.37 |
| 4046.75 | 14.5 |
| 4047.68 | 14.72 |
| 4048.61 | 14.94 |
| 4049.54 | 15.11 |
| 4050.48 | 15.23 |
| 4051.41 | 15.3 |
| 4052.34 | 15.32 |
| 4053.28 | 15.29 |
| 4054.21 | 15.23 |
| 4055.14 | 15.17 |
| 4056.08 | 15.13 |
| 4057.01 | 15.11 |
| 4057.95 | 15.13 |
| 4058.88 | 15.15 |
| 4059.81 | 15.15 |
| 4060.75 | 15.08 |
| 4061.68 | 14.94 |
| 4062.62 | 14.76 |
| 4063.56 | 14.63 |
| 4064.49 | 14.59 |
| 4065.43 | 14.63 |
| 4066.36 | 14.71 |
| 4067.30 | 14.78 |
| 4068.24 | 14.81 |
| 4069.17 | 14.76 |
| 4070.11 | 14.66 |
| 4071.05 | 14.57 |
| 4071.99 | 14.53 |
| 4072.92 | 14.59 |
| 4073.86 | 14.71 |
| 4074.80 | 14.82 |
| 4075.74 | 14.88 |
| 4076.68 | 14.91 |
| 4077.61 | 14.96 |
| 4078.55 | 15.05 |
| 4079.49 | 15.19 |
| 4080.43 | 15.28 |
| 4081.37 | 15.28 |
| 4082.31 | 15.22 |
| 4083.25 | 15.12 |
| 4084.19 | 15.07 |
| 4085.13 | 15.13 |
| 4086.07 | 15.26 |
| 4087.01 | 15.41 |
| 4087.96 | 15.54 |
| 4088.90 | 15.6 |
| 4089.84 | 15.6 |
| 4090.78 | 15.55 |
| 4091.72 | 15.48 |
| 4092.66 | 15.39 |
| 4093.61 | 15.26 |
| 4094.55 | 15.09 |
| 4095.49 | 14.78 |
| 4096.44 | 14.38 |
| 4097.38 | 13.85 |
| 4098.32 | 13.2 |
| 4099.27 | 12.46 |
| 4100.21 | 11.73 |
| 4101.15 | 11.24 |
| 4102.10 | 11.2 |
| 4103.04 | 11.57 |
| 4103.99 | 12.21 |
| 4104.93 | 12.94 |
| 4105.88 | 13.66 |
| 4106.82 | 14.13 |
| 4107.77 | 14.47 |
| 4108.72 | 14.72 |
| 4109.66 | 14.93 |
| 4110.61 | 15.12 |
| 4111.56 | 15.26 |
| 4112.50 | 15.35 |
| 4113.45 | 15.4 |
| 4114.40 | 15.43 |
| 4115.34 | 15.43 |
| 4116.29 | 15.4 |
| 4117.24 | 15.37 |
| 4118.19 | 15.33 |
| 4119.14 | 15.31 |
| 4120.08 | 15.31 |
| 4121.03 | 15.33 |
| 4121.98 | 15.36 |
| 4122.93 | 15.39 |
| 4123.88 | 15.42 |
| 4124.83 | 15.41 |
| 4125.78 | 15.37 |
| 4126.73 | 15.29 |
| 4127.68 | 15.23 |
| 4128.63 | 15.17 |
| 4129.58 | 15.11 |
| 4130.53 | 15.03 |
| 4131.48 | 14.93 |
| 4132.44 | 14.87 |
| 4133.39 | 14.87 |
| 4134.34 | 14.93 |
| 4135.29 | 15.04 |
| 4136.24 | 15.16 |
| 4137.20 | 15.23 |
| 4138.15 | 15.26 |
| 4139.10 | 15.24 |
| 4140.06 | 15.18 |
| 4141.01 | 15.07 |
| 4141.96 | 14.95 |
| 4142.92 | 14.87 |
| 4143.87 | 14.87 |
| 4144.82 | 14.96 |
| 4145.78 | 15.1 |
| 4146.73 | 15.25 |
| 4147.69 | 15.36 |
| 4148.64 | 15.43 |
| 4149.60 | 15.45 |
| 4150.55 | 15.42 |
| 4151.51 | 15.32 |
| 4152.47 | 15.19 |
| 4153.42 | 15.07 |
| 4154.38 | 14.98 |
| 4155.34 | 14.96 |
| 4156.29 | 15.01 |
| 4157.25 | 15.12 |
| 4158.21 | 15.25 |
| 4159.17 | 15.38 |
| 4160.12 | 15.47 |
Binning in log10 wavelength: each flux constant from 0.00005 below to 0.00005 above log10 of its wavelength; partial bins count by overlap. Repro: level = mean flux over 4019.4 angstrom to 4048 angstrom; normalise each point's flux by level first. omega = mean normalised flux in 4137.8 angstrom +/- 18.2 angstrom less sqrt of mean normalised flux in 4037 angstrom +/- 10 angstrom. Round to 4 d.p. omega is 0.0114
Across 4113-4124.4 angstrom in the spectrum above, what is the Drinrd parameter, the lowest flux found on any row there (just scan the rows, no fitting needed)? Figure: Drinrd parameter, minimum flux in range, 15.31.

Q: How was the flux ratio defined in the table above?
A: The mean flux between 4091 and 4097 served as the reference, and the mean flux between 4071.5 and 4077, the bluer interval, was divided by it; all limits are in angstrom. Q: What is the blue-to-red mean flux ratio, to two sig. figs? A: 0.98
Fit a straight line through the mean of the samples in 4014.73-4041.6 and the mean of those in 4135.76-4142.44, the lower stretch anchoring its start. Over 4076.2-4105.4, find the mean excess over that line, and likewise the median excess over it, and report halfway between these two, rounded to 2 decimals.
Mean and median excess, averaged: -0.44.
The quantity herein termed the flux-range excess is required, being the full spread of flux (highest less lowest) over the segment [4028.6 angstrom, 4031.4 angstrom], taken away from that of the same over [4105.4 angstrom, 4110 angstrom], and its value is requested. 1.0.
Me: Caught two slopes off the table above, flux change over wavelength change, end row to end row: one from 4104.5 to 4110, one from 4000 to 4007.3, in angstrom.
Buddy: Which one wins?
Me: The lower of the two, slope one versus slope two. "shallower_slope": -0.031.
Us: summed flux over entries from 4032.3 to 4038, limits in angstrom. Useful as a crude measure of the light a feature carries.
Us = 89.9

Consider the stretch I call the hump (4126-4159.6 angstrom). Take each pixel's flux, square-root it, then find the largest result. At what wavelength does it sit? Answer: 4149.60 angstrom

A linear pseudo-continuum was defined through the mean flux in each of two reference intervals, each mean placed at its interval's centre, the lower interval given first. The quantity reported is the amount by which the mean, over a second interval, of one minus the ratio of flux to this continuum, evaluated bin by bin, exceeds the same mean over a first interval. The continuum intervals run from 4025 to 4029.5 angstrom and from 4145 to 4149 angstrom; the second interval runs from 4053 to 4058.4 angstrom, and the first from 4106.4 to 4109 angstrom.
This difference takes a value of -0.052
